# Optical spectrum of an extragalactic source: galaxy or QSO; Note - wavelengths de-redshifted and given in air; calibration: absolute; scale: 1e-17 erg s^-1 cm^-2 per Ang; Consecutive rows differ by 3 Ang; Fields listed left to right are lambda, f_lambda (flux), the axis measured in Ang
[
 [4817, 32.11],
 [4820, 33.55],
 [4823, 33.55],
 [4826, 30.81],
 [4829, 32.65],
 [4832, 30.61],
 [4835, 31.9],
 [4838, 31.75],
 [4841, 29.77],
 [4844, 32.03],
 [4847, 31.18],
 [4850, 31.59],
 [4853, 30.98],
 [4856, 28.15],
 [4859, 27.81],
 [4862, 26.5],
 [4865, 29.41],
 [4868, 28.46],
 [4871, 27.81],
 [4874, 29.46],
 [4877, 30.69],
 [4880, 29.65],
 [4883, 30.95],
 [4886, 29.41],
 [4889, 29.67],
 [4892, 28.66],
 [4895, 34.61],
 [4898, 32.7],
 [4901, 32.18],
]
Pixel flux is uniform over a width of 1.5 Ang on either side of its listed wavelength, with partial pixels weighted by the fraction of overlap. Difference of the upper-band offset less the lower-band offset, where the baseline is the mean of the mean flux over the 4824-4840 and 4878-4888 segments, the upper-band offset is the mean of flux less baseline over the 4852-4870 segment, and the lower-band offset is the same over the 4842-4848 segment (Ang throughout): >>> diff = -3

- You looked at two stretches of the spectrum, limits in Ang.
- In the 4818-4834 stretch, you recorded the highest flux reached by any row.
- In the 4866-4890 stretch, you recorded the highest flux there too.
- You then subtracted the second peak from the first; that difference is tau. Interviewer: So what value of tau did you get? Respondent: 2.6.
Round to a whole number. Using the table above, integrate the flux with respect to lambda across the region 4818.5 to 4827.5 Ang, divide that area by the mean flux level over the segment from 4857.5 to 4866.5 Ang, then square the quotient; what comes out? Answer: 111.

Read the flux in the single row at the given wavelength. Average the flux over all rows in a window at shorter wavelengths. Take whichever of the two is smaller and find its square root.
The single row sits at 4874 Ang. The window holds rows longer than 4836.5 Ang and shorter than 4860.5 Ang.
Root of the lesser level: 5.43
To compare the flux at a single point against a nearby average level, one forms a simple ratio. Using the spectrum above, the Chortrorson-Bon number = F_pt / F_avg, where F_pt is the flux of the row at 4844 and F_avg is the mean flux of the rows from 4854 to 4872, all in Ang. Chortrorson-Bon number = 1.14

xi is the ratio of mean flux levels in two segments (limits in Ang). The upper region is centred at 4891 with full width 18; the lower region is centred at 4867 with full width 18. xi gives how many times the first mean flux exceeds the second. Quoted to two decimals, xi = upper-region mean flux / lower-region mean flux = 1.10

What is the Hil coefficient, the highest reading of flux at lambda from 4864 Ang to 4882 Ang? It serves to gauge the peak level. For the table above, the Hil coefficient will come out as 30.69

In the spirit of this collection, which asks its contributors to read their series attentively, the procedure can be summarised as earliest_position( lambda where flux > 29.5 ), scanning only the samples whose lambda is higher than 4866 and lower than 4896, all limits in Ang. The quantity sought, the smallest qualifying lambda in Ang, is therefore 4877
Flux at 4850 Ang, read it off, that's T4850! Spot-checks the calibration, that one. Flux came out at 31.59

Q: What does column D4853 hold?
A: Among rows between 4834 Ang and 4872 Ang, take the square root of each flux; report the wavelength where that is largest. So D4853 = 4844 Ang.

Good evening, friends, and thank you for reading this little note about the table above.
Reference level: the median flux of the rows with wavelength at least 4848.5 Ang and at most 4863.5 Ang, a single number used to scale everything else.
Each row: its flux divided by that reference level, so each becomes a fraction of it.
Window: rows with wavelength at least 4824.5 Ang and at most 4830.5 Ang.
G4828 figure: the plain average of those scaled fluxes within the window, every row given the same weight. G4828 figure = 1.13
